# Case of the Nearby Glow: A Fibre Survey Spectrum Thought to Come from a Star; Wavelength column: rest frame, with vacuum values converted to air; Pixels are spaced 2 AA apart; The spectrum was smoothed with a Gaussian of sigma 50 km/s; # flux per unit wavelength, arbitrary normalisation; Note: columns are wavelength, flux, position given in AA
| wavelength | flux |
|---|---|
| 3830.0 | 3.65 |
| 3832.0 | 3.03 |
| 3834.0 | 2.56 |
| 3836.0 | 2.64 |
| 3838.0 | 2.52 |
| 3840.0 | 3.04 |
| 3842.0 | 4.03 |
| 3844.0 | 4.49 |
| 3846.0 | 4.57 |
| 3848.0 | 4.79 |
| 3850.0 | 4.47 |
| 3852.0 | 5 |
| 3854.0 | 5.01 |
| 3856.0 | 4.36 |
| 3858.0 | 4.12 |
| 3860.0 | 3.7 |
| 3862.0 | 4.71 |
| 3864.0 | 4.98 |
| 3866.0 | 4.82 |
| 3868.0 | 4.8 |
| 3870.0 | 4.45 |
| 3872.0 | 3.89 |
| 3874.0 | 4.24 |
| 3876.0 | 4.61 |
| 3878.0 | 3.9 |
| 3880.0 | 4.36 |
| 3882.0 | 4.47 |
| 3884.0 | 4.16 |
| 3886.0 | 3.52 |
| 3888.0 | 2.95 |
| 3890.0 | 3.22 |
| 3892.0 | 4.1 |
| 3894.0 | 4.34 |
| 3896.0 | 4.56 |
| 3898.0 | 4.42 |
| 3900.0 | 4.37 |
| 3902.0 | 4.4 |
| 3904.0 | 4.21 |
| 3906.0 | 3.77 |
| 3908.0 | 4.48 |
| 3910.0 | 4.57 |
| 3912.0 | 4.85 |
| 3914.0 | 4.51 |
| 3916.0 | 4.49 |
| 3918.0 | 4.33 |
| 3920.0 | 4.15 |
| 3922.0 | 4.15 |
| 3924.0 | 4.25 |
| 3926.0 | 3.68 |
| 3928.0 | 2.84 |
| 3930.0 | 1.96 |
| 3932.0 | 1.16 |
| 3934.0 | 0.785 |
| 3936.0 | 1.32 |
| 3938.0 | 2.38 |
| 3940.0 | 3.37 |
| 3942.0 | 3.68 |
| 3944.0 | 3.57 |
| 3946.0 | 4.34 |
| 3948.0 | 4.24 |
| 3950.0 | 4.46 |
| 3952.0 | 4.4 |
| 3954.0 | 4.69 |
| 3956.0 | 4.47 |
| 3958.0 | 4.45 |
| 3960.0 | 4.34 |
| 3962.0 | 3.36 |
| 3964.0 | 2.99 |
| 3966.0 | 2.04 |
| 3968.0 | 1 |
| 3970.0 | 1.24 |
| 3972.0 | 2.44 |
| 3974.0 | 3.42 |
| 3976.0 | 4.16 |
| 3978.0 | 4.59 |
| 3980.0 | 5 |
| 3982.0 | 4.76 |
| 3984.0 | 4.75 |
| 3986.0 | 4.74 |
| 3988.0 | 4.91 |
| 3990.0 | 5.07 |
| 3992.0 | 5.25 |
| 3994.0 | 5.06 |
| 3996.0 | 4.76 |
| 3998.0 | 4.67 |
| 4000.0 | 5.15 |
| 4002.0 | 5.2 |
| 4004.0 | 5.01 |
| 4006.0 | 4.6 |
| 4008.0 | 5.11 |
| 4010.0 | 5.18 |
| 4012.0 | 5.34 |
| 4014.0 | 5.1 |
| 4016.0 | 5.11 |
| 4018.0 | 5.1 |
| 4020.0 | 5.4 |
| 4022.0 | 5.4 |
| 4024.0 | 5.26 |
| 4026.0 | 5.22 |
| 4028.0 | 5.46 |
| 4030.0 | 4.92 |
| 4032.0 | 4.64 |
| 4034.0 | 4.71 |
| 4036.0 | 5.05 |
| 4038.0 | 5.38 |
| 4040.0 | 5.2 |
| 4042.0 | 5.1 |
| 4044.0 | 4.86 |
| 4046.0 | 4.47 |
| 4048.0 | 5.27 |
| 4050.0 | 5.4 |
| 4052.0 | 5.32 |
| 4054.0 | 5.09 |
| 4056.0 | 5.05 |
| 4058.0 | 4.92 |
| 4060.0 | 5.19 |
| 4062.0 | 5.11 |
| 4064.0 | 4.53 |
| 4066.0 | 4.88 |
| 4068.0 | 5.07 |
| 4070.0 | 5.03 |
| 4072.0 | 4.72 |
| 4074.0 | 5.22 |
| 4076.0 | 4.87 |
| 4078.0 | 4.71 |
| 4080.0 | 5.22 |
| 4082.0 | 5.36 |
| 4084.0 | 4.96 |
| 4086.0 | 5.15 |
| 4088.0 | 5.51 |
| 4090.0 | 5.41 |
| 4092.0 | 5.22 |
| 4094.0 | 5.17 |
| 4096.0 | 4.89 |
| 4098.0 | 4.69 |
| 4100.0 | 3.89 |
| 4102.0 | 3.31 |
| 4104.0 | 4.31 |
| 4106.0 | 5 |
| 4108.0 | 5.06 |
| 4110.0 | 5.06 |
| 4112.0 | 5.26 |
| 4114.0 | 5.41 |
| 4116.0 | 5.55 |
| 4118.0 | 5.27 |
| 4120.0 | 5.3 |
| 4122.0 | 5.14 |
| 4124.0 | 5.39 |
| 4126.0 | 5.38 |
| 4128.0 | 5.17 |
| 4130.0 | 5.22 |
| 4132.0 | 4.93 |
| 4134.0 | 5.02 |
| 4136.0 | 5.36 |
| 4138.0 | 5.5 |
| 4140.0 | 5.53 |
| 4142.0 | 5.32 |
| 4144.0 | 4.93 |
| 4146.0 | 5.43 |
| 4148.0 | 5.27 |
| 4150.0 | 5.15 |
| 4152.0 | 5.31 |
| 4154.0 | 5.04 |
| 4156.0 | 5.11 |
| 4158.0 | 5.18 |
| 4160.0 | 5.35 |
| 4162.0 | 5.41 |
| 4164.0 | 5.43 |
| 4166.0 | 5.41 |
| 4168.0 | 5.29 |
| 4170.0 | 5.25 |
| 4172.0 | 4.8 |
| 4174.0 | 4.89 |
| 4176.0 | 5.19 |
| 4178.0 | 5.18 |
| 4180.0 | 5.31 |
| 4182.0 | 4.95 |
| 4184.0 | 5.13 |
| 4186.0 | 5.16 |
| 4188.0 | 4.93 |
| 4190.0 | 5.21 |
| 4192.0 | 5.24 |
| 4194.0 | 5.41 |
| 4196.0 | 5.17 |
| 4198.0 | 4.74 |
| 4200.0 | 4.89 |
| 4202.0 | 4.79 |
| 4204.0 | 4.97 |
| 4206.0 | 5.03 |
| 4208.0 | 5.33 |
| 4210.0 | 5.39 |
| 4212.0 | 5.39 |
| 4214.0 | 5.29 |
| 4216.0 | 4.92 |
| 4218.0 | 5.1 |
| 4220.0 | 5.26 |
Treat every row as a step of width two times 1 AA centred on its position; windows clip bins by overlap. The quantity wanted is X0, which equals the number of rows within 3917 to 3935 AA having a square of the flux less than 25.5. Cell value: 9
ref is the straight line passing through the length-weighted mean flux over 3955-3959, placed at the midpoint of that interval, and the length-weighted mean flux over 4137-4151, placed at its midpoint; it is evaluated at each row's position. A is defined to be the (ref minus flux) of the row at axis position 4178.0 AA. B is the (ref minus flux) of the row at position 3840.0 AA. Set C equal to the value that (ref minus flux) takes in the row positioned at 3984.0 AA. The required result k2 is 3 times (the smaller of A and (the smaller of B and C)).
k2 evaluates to -0.5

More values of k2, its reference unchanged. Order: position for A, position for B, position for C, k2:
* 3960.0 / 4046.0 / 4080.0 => -0.6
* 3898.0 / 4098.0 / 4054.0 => -0.7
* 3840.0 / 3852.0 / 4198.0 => -3.0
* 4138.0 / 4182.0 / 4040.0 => -1.1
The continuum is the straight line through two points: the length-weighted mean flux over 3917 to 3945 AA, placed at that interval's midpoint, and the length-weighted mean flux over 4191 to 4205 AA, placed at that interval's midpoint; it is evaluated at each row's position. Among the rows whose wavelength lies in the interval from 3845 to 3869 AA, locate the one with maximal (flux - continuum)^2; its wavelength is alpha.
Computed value 3852.0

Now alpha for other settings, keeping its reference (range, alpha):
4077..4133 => 4088.0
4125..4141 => 4140.0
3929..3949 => 3934.0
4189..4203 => 4194.0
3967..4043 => 3968.0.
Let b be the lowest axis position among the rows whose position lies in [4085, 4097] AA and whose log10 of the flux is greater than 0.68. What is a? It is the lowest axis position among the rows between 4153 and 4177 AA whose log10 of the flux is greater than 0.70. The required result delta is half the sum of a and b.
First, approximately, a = 4154.0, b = 4086.0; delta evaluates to 4120 AA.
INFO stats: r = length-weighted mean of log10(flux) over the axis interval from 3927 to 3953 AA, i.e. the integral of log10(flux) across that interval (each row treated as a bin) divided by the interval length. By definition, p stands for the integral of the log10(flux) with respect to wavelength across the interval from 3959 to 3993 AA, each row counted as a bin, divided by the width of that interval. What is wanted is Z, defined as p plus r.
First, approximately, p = 0.535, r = 0.416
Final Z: 0.95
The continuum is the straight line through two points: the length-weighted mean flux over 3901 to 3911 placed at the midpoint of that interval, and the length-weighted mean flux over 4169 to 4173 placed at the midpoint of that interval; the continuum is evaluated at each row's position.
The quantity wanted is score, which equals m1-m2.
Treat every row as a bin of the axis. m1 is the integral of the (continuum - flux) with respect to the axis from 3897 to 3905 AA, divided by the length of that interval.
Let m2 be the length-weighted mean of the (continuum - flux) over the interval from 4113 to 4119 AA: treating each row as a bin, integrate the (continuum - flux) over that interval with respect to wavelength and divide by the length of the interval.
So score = 0.46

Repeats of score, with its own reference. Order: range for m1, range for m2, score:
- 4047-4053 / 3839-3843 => -1.21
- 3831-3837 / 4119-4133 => 1.66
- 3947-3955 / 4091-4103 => -0.33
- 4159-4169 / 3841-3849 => -0.02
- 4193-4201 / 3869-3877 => 0.15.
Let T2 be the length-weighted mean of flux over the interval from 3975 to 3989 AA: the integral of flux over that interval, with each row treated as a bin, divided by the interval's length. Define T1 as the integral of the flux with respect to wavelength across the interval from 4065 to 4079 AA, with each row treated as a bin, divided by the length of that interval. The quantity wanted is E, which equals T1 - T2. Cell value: 0.2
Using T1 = 4.9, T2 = 4.7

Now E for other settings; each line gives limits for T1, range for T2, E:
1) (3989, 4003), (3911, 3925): 0.6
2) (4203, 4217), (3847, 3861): 0.7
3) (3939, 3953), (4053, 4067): -1.0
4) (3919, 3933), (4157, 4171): -2.2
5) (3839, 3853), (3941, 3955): 0.1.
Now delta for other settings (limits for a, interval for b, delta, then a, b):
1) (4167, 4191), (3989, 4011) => 4079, 4168.0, 3990.0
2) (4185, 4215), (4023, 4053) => 4105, 4186.0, 4024.0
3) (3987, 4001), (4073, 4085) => 4032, 3990.0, 4074.0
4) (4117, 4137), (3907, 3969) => 4015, 4118.0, 3912.0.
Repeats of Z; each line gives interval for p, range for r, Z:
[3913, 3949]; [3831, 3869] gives 1.07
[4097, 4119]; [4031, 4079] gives 1.37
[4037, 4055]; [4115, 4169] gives 1.43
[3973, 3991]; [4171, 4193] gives 1.37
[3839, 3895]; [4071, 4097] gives 1.33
